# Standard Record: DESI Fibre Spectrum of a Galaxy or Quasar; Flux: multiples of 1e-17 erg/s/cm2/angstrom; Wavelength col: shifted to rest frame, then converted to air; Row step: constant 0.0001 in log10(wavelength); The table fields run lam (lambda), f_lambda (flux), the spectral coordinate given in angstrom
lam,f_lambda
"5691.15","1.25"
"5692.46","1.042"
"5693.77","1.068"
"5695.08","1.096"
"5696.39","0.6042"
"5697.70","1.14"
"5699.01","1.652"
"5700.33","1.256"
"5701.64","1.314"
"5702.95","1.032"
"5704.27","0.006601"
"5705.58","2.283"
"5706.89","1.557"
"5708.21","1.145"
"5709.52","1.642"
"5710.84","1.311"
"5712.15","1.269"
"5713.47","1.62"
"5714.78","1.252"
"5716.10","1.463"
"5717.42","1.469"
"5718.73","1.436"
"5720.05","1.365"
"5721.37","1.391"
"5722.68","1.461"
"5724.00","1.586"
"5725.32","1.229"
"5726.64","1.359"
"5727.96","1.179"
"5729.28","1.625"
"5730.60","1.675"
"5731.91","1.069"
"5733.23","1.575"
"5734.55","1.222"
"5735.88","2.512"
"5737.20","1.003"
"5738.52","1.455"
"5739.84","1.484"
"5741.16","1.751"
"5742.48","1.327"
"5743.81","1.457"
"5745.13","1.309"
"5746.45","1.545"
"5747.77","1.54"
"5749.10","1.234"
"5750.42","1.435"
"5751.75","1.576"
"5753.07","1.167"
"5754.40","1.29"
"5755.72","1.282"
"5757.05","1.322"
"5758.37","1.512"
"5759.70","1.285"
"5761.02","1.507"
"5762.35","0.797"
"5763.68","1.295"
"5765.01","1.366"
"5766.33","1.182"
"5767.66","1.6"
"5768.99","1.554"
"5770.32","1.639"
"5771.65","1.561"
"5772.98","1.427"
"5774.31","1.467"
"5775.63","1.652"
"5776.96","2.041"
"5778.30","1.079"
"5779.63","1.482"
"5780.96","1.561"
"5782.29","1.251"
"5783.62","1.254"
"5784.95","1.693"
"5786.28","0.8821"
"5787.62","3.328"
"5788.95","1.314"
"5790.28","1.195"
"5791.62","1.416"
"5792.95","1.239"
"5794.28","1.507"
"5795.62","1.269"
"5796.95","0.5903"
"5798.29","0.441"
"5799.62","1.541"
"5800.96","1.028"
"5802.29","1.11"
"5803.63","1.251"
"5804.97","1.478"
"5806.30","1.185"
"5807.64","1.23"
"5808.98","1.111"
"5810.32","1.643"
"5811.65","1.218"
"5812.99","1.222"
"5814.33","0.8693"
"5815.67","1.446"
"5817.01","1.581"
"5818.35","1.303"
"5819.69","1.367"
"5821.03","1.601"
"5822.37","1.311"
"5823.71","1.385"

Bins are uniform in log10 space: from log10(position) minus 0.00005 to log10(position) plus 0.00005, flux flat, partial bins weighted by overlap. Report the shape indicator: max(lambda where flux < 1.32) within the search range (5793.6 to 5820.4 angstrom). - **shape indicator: 5818.35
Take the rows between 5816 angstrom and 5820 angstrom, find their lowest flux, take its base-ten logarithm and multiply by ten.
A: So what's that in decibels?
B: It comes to 1.1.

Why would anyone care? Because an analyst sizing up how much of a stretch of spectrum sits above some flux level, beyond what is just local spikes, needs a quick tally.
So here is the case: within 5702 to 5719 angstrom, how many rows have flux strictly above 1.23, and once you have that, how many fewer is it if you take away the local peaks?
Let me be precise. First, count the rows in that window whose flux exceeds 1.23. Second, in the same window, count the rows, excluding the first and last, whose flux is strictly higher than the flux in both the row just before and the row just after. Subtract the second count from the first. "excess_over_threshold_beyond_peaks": 6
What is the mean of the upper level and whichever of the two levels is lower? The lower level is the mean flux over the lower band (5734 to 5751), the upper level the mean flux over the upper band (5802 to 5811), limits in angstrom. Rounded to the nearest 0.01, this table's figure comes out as 1.29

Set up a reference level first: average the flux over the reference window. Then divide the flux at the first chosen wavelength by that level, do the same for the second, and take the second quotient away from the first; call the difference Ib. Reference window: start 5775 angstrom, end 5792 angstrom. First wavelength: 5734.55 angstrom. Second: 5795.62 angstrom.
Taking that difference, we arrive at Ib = 0.0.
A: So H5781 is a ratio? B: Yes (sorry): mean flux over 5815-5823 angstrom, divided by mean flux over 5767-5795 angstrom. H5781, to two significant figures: 0.94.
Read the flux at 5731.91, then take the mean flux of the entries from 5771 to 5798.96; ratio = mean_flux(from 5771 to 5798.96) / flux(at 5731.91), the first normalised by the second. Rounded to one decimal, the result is 1.3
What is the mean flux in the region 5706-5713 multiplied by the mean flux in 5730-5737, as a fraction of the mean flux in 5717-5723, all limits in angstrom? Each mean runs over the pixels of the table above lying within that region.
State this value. 1.57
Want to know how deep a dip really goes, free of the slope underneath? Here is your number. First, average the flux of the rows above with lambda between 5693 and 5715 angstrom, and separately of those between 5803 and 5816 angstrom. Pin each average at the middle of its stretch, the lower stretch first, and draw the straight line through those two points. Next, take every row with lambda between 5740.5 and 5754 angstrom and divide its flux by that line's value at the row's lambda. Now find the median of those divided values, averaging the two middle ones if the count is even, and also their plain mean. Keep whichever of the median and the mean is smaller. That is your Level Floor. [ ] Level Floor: 1.14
